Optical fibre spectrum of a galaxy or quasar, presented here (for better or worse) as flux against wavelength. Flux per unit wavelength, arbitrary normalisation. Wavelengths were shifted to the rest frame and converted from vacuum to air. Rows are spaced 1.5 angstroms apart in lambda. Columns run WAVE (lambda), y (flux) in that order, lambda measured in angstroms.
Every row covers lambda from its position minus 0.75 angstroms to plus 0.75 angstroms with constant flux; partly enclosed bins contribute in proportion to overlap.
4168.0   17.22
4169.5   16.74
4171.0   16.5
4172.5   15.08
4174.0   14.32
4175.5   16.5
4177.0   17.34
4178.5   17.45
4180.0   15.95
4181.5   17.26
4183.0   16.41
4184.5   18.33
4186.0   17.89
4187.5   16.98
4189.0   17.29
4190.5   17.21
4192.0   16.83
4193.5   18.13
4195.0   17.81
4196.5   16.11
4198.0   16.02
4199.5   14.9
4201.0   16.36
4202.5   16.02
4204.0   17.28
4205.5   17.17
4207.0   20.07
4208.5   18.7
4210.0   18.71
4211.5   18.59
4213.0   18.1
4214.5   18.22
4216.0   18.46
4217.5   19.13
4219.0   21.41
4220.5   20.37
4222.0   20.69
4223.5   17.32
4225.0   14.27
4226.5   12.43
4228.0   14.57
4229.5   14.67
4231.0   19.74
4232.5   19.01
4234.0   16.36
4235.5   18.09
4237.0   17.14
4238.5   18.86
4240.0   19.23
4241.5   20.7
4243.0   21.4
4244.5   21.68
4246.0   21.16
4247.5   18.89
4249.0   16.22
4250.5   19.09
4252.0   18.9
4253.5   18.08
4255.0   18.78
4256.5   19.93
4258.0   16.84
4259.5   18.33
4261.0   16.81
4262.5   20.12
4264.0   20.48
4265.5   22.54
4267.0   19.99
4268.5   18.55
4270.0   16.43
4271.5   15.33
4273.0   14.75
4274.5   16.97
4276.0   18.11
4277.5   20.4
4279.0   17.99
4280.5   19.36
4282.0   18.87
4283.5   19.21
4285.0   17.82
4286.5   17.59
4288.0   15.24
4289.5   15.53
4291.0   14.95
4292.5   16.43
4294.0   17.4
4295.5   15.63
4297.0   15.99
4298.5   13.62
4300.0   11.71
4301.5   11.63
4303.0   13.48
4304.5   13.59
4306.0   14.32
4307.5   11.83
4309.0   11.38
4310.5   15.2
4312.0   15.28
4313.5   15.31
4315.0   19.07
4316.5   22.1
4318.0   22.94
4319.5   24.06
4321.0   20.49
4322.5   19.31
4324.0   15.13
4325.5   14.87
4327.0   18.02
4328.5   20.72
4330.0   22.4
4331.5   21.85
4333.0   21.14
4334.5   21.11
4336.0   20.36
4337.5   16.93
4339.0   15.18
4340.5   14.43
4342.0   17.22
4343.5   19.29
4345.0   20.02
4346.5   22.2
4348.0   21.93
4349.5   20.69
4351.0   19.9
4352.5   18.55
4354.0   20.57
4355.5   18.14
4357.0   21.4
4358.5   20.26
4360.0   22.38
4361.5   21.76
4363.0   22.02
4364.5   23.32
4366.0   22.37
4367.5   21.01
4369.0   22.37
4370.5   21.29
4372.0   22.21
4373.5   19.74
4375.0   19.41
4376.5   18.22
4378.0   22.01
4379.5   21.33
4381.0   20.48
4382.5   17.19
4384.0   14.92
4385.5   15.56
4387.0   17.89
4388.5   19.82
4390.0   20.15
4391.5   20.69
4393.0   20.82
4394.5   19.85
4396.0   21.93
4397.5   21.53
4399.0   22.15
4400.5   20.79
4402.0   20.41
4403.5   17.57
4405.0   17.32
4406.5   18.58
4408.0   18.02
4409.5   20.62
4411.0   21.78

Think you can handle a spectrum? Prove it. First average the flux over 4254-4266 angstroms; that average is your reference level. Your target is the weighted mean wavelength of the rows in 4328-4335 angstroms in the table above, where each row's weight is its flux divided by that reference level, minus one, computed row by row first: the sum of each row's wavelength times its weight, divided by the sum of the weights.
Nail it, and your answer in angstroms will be 4331.4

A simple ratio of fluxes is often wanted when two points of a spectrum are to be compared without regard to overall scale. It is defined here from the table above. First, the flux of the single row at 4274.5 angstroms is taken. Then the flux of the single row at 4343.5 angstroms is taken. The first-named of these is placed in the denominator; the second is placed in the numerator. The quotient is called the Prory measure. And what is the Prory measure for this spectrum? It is 1.14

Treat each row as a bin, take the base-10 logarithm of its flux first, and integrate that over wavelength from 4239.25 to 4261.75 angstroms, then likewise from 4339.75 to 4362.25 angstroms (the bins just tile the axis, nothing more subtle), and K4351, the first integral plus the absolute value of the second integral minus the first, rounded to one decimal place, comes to 29.2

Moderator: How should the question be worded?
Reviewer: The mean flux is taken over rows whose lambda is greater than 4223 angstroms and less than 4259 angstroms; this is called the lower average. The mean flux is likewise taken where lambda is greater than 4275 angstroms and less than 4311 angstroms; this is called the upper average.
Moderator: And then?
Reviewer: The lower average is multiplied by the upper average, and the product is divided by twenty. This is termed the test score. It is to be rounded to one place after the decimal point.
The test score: 14.2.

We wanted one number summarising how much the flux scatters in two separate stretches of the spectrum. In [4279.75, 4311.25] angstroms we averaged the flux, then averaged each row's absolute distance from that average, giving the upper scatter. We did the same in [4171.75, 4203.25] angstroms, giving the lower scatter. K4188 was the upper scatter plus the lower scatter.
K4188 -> 2.9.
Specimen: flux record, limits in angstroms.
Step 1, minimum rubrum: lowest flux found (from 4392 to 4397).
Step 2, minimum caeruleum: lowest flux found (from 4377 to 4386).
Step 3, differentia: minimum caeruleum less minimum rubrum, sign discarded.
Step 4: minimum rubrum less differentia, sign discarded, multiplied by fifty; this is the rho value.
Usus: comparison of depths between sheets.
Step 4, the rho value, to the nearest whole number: 746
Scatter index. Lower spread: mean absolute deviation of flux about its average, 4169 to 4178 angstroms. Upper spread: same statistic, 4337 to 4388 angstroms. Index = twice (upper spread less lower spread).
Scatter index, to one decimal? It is 2.2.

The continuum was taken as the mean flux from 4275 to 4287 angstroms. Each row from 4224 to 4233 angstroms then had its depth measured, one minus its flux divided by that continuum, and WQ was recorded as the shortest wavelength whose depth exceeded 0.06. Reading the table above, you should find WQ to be 4225.0 angstroms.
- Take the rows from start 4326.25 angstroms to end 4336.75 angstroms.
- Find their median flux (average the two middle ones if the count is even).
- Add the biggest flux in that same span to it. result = 43.5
